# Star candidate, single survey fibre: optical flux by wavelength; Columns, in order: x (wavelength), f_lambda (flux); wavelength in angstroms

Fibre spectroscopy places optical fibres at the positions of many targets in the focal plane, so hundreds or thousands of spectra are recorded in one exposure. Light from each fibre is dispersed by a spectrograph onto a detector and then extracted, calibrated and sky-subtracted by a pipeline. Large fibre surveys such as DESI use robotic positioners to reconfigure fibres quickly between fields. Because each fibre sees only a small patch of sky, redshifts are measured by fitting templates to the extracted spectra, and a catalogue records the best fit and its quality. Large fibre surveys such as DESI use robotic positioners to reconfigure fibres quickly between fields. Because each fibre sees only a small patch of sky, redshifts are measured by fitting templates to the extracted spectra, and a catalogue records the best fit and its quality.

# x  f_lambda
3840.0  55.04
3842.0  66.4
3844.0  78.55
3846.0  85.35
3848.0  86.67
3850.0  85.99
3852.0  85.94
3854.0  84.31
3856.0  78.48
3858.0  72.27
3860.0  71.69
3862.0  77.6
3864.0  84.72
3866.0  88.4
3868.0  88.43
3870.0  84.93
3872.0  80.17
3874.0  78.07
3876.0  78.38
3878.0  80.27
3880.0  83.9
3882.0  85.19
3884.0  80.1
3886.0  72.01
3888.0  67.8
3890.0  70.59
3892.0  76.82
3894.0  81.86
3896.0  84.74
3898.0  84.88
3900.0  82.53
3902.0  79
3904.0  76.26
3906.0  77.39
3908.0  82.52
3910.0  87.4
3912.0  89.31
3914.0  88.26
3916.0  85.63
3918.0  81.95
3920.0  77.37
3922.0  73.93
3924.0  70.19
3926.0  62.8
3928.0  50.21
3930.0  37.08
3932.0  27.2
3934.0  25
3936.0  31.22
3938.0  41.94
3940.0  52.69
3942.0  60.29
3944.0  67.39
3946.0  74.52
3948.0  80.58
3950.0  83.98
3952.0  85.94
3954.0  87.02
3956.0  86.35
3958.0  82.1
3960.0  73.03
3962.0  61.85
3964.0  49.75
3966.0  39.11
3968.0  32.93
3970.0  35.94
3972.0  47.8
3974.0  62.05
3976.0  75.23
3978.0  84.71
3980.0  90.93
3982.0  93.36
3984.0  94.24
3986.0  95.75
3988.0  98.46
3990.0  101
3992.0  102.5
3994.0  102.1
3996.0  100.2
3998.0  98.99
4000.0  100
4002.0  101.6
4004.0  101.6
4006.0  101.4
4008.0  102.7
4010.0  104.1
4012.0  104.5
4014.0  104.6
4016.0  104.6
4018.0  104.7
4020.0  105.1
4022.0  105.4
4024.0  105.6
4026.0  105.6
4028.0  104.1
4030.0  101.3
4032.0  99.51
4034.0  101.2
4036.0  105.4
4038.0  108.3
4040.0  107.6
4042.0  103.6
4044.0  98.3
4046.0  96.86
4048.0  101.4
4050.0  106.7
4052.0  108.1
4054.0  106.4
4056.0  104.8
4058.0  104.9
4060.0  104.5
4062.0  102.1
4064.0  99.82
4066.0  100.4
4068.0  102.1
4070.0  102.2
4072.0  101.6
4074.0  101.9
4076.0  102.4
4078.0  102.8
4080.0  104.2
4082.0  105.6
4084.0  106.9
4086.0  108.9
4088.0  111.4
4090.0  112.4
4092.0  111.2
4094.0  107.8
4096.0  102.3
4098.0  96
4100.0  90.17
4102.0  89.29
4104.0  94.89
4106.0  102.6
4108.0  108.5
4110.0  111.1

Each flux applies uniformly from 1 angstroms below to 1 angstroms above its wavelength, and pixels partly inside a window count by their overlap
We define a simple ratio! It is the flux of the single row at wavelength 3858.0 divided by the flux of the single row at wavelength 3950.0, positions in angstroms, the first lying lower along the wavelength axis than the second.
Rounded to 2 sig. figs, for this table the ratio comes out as 0.86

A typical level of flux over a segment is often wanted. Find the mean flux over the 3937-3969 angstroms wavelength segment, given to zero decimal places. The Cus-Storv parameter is 66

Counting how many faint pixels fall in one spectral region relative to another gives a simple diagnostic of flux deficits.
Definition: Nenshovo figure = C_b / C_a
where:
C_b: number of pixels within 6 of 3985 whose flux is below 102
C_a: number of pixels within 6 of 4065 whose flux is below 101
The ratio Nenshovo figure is 3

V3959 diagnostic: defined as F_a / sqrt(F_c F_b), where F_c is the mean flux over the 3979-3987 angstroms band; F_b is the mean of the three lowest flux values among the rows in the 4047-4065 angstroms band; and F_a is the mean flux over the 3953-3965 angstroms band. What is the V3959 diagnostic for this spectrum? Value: 0.75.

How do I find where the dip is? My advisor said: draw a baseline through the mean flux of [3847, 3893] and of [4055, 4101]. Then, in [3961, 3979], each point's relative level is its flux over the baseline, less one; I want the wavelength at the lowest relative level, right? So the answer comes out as 3968.0 angstroms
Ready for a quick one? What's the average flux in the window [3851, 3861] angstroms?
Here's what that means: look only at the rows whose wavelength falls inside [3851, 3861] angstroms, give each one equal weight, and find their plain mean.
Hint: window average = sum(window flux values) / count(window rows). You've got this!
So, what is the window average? 79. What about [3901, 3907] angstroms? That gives 78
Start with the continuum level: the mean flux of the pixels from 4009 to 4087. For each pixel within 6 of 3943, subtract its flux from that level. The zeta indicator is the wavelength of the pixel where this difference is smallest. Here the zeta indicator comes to 3948.0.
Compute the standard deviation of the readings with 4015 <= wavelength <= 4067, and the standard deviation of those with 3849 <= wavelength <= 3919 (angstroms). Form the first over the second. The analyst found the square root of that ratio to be 0.74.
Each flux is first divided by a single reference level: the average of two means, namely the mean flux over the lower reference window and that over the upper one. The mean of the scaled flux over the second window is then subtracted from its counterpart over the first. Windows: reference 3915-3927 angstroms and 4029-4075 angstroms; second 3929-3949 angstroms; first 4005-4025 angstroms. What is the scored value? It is 0.61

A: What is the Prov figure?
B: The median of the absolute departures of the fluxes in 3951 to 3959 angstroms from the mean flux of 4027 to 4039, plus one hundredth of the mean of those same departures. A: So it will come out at 17.3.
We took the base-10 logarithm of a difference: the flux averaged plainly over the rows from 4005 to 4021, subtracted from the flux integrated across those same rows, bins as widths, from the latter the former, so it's 3.19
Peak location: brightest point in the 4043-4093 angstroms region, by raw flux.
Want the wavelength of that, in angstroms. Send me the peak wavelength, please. 4090.0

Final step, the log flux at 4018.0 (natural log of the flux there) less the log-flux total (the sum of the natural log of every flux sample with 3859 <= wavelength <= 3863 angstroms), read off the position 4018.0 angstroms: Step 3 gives -3.97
